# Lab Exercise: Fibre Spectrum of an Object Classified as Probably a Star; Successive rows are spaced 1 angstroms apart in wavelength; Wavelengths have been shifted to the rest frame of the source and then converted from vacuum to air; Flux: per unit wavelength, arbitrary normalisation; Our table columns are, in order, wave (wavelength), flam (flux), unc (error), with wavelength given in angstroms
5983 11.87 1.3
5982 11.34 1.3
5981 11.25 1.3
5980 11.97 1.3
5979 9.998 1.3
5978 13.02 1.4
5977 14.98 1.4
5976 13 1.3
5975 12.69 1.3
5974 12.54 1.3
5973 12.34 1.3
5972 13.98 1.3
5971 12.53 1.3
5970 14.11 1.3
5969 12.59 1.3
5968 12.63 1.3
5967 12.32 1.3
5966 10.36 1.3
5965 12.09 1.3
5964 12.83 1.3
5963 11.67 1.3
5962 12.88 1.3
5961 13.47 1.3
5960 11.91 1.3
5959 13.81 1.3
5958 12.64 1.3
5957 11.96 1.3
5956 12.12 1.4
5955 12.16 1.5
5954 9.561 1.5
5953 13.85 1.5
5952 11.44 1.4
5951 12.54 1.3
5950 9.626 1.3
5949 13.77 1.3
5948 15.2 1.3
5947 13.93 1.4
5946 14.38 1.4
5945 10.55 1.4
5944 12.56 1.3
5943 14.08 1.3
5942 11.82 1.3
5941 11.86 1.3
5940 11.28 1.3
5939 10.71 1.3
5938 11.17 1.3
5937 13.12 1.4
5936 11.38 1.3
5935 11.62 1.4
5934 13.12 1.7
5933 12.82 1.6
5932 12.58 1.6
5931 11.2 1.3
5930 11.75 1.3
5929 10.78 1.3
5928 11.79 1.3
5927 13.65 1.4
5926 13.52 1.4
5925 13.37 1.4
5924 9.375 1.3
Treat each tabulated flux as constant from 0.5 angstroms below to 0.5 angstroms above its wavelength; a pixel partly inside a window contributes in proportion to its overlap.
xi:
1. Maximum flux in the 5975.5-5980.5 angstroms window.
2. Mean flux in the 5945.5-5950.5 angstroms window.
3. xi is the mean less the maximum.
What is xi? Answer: -1.60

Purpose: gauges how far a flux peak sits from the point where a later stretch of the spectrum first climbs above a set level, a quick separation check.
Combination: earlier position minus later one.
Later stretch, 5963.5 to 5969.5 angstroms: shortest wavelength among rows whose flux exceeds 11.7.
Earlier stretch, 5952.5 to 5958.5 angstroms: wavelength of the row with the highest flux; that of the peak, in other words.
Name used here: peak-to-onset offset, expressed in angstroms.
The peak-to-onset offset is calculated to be -11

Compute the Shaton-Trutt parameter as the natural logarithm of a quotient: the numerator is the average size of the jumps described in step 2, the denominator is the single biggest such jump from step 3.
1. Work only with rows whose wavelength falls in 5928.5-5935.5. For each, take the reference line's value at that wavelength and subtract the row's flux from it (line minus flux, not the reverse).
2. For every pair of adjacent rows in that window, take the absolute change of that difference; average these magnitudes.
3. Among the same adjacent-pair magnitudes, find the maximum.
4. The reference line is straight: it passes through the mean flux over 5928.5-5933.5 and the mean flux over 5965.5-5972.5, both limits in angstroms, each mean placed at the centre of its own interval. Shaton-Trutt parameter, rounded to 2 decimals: -0.62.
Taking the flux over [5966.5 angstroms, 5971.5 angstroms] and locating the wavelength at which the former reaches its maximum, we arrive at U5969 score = 5970 angstroms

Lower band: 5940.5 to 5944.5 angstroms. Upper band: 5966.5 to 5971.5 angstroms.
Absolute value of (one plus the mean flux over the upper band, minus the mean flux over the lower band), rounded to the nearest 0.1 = 1.3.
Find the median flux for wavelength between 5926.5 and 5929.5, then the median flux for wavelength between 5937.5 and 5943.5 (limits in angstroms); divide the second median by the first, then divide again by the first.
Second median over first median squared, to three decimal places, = 0.083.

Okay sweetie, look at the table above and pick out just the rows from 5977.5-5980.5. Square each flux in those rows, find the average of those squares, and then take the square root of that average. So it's 11.7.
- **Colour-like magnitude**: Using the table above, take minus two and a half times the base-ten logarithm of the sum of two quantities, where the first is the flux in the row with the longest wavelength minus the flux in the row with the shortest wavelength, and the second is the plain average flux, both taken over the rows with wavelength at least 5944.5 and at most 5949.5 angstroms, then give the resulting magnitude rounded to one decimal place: -3.1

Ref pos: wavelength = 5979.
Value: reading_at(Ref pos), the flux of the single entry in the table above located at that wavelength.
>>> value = 9.998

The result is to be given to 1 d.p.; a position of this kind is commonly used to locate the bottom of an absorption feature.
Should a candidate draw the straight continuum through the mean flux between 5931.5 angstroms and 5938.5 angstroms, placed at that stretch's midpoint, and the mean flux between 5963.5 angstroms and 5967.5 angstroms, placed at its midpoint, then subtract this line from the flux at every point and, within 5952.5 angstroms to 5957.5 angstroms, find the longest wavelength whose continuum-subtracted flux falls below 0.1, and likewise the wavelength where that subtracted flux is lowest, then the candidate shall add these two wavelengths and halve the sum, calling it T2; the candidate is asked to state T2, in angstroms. 5955.5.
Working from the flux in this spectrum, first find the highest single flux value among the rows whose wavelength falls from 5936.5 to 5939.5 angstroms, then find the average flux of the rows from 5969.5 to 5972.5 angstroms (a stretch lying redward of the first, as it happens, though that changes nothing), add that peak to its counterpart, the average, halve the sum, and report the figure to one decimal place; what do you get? 13.3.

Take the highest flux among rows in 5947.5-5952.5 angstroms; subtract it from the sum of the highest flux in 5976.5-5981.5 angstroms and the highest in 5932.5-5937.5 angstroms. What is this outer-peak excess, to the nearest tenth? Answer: 12.9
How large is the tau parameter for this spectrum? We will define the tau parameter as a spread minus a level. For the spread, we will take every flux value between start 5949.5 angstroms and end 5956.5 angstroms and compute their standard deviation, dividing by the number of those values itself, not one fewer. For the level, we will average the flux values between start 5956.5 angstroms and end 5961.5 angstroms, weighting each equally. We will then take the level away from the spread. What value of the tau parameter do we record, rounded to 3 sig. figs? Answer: -11.3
